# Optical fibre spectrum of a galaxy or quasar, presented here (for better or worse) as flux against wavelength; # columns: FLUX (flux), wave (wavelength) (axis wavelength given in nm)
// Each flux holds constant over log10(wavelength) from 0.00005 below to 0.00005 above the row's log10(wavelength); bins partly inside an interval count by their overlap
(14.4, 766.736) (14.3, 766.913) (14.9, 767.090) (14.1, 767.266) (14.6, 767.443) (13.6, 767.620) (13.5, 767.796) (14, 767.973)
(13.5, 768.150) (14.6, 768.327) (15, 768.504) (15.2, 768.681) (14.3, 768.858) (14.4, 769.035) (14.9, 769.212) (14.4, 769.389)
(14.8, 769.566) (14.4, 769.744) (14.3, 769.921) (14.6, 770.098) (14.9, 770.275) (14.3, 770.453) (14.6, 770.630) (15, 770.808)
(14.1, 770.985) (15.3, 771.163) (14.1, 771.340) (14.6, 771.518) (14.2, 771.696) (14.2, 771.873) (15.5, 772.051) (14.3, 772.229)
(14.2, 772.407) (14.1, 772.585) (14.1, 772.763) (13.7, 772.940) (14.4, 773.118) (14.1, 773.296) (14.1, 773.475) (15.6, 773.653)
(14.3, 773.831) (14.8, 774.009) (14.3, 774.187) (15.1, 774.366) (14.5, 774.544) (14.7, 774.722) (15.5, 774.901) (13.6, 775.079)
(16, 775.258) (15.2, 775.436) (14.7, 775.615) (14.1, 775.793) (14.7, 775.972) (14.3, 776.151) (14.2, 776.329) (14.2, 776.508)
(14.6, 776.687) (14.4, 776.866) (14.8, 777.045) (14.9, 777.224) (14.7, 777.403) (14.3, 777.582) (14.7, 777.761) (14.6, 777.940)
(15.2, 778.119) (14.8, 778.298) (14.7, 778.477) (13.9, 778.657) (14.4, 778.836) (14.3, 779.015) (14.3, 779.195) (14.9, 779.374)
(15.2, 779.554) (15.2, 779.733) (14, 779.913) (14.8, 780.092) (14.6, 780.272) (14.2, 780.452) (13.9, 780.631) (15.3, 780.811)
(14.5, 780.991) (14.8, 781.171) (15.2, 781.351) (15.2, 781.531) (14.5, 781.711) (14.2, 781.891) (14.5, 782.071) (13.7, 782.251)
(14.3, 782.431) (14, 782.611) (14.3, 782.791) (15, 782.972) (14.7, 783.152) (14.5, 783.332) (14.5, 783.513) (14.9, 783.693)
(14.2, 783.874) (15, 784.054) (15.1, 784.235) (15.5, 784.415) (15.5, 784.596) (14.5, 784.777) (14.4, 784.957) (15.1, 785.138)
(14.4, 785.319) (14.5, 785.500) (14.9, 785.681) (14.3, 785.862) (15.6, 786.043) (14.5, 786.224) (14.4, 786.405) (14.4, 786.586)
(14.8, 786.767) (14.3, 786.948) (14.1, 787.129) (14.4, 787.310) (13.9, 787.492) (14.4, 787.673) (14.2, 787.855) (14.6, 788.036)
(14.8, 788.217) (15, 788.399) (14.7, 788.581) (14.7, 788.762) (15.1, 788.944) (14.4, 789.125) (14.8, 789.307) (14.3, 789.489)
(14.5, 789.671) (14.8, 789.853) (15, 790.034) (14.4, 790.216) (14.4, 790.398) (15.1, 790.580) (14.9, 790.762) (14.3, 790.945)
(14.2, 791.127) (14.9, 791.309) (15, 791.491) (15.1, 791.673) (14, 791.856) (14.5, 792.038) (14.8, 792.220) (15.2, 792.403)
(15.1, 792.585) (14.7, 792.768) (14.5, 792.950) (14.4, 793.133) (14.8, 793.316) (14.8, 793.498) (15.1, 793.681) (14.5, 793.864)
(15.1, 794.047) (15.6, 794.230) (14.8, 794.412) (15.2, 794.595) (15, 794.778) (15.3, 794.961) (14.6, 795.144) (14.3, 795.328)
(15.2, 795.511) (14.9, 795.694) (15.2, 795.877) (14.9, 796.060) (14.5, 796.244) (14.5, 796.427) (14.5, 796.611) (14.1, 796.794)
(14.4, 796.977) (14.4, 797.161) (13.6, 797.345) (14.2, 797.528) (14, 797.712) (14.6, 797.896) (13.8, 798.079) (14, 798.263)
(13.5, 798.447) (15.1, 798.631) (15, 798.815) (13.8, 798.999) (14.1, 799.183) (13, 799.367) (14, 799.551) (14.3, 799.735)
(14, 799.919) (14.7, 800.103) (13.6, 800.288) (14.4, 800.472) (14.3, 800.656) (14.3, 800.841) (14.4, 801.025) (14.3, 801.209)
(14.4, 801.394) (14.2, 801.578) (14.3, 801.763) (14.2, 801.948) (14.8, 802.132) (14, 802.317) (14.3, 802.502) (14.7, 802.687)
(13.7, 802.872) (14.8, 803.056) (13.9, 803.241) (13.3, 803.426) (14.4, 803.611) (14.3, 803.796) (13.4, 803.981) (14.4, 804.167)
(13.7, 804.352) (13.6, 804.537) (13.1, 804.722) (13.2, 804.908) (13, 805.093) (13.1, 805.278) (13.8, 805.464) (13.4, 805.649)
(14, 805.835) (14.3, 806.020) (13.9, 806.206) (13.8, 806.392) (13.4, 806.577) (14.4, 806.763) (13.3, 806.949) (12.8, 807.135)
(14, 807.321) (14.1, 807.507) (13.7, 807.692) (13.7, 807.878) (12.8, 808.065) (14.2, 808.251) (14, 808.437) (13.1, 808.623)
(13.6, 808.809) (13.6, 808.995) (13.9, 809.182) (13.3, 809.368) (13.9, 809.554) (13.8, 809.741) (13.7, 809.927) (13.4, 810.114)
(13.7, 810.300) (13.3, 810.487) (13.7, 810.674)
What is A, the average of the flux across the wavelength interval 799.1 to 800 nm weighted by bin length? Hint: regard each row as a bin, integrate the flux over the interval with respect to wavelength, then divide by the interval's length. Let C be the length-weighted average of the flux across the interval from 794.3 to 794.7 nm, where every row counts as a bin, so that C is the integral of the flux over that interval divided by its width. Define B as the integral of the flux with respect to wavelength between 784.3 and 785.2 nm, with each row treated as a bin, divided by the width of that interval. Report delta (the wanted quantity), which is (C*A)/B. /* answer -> 13.9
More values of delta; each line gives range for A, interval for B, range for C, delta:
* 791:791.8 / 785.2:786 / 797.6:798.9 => 14.4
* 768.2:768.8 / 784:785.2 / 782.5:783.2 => 14.3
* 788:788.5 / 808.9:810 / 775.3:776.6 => 15.7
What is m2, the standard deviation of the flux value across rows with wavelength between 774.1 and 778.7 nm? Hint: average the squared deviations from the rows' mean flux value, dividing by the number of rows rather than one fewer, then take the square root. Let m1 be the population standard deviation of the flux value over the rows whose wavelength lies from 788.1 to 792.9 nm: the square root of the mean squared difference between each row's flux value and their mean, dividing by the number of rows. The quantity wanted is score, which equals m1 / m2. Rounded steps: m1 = 0.321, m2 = 0.492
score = 0.65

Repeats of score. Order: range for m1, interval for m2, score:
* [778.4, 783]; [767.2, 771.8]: 0.97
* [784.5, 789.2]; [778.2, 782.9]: 0.88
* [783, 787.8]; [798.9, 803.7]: 1.02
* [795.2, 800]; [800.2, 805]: 1.13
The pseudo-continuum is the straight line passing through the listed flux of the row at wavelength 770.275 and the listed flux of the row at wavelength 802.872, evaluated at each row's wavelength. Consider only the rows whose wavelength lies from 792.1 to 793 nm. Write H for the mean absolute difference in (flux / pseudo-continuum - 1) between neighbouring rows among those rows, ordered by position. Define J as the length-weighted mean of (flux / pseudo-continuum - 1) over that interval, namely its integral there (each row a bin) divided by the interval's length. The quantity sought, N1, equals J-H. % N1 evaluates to 0.036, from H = 0.019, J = 0.056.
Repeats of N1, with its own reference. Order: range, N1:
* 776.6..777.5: -0.014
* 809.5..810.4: 0.004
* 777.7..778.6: -0.009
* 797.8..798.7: -0.034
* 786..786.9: -0.002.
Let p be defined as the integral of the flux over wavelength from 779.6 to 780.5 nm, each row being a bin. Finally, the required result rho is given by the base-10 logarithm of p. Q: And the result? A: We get 1.12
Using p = 13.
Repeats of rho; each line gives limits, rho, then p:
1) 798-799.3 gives 1.27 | 18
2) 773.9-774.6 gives 1.01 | 10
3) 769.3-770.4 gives 1.20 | 16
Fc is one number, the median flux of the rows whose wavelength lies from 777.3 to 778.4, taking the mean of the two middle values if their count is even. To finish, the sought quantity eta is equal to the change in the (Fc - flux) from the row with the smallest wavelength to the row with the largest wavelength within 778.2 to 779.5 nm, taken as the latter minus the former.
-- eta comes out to -0.1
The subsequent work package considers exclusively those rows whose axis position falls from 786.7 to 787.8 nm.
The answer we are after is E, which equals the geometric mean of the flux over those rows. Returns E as 14.3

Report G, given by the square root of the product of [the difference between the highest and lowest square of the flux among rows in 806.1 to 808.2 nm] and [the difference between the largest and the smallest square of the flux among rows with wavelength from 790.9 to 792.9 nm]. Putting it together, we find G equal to 39.1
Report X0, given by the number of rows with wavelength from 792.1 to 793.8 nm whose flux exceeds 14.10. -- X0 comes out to 9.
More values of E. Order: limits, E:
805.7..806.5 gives 14.0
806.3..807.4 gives 13.6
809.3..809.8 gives 13.7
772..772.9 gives 14.4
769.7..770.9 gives 14.6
